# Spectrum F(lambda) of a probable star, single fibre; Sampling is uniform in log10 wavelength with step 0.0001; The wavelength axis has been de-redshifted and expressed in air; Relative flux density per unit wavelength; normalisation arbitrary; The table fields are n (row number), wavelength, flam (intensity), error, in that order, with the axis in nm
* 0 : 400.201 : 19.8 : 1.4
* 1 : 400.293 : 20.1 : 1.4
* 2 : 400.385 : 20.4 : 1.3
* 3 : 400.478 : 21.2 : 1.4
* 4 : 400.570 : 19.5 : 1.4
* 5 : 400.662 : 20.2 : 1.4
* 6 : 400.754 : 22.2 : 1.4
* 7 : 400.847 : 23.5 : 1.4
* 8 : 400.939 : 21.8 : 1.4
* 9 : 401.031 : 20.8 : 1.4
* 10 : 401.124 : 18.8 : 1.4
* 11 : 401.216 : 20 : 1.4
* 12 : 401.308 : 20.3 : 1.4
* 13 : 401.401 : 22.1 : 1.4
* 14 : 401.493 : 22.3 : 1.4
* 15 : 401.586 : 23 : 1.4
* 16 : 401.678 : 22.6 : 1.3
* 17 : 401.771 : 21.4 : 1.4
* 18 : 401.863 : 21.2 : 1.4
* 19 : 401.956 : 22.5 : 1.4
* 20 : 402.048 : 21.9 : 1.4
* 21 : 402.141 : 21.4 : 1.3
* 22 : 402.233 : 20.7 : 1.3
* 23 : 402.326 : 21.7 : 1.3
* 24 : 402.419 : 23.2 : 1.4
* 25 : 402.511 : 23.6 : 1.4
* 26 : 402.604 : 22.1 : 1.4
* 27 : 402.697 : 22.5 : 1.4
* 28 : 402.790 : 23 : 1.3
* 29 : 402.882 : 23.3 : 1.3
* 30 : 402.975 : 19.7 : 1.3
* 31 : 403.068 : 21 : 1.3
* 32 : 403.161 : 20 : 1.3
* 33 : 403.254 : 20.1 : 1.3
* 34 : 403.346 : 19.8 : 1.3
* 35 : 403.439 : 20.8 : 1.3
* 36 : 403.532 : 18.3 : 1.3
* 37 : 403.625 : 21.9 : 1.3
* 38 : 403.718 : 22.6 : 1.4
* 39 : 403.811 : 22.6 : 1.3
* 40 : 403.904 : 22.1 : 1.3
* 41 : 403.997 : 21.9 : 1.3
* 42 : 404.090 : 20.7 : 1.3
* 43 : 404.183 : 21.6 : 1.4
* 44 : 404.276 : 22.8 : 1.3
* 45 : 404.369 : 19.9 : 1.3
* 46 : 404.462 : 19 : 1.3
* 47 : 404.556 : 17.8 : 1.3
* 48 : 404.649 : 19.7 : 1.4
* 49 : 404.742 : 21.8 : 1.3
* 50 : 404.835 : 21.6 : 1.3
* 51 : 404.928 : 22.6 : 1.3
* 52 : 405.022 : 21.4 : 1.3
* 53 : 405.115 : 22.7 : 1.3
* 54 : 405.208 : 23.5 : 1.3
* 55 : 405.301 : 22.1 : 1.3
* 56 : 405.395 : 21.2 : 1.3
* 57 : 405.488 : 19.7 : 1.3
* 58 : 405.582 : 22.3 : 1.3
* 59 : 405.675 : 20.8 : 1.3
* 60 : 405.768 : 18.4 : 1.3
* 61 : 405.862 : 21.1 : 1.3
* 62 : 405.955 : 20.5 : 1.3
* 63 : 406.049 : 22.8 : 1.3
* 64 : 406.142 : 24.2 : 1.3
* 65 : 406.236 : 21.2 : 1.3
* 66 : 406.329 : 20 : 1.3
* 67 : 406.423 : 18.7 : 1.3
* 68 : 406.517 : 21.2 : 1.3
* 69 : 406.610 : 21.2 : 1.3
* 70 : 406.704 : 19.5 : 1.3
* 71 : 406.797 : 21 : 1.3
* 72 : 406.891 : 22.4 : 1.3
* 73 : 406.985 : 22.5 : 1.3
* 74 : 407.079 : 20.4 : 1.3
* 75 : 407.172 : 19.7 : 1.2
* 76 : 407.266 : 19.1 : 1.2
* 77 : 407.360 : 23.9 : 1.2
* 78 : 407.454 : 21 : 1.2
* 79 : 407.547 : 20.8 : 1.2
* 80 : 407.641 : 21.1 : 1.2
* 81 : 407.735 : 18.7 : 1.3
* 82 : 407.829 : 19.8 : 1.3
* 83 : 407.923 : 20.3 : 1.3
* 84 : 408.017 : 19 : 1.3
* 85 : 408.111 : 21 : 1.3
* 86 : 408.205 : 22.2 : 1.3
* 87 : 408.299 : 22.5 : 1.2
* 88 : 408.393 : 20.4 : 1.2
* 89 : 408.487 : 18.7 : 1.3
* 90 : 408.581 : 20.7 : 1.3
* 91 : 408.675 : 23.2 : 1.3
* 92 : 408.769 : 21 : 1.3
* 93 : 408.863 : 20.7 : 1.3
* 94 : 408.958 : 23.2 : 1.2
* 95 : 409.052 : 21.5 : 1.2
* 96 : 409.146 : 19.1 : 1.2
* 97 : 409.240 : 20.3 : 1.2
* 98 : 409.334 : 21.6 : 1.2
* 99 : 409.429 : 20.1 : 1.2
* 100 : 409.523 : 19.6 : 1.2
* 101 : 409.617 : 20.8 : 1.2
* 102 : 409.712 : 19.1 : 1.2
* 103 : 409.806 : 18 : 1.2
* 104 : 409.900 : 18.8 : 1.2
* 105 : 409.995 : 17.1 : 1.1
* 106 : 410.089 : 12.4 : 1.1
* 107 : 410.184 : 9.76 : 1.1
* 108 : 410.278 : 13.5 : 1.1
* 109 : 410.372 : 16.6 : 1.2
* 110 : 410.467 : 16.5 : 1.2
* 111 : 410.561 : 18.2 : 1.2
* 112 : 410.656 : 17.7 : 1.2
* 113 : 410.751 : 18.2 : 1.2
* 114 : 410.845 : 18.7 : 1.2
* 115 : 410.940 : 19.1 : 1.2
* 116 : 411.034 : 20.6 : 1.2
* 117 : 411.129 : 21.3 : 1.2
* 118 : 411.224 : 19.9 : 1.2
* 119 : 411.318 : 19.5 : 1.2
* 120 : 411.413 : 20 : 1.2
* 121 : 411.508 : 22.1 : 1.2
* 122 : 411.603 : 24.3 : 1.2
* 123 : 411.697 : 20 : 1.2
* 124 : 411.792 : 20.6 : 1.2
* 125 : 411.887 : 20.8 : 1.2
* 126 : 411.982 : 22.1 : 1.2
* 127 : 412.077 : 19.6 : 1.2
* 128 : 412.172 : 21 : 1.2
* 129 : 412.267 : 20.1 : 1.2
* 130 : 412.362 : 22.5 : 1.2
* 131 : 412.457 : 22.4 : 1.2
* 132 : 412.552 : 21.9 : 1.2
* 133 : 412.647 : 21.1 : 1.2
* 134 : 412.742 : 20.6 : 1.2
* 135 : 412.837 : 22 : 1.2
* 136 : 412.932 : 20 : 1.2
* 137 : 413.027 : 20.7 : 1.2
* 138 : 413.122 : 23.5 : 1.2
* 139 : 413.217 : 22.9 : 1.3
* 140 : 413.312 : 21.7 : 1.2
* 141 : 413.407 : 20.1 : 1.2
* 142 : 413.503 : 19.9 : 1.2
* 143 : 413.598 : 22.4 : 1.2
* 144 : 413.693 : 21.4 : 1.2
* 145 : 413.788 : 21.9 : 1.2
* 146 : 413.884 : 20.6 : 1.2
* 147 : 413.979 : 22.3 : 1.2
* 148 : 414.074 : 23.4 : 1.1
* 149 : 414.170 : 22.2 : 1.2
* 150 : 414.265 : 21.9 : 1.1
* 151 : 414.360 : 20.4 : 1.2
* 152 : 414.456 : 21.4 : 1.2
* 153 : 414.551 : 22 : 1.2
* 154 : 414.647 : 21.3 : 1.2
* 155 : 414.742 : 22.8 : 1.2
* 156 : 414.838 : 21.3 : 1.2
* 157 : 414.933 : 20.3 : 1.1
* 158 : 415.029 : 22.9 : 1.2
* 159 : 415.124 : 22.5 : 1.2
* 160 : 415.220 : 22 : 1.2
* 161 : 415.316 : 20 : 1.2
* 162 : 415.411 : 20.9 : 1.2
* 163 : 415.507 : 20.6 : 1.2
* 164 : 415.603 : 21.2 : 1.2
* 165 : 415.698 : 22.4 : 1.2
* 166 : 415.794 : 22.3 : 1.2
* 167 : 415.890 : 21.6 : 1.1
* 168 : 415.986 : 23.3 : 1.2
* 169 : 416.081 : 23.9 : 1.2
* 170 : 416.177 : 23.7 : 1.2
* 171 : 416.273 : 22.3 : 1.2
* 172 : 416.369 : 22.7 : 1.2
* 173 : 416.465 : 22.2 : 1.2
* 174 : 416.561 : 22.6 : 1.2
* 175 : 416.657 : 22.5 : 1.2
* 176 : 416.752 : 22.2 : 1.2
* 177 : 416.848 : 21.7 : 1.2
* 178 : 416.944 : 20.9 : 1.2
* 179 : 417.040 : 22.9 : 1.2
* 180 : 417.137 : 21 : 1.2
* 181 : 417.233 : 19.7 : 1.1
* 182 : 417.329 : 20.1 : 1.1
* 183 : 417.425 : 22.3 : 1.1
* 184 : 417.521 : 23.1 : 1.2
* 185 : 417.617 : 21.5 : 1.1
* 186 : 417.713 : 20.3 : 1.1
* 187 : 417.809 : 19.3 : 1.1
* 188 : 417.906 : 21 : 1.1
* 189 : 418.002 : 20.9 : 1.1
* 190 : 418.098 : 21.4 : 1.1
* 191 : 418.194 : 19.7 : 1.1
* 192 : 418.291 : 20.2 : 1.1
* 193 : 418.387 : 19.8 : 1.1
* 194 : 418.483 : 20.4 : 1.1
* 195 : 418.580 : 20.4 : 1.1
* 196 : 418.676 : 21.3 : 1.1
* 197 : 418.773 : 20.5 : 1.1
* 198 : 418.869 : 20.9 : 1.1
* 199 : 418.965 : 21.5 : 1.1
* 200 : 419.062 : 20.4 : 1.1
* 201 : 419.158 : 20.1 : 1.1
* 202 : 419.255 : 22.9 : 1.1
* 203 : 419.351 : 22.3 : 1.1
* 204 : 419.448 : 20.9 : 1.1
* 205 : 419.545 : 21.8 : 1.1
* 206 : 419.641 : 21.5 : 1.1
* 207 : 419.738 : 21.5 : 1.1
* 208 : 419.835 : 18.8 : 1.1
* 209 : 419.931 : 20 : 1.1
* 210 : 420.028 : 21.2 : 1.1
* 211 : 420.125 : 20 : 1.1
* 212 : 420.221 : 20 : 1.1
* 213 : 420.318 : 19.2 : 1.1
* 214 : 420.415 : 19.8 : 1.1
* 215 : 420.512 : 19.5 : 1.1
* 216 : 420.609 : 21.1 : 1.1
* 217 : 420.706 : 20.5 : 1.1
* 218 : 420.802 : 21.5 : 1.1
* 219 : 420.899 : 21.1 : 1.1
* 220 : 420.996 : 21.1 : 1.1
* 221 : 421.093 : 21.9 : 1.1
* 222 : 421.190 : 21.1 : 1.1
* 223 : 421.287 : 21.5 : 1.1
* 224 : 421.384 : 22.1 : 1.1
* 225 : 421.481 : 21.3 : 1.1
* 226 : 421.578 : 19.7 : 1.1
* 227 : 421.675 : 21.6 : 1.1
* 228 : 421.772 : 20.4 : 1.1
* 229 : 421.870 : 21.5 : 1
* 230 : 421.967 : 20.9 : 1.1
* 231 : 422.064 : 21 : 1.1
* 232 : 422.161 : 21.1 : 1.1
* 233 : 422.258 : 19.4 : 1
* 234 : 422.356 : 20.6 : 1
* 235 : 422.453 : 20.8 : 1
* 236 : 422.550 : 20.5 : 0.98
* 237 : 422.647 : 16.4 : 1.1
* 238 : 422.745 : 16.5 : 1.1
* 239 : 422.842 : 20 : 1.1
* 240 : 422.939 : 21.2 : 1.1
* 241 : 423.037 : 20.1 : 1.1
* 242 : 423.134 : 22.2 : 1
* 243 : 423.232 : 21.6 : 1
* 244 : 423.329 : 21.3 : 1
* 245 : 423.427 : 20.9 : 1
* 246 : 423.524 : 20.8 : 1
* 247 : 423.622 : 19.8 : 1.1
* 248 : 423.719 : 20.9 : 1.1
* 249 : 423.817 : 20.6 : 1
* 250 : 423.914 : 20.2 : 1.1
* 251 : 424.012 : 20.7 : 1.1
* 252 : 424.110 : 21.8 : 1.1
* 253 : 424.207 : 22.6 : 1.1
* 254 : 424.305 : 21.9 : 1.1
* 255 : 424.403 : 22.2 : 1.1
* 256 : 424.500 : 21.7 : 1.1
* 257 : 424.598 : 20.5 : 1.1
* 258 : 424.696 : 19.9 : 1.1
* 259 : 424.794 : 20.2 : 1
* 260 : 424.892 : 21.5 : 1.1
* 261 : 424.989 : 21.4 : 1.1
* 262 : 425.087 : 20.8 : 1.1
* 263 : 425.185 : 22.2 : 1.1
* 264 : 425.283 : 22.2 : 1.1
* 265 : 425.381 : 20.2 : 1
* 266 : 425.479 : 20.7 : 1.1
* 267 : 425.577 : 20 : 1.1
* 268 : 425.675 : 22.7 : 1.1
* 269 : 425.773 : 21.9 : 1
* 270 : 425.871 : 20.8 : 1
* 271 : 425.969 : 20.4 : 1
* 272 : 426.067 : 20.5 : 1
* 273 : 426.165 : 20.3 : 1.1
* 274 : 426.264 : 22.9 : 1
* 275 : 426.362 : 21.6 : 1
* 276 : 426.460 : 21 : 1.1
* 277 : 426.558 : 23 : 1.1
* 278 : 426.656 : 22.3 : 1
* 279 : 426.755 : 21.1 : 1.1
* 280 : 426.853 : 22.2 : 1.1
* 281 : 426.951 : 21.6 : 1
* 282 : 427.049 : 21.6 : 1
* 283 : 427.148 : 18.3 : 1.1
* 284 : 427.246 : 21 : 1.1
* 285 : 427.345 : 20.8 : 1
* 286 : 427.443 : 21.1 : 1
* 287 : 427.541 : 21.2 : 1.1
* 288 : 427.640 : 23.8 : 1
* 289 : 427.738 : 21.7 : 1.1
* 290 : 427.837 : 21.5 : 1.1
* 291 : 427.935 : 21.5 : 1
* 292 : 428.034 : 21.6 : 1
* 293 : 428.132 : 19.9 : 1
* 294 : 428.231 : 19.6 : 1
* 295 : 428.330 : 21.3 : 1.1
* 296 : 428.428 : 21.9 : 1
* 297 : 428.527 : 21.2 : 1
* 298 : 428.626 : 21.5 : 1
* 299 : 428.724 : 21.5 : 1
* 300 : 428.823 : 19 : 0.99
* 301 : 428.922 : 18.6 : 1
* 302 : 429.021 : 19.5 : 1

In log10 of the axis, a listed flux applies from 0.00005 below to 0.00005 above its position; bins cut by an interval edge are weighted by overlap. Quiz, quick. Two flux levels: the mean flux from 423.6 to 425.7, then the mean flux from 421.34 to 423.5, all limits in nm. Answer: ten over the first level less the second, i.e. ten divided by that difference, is 16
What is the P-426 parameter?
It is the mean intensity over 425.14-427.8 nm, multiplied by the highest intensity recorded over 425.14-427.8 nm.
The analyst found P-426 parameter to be 509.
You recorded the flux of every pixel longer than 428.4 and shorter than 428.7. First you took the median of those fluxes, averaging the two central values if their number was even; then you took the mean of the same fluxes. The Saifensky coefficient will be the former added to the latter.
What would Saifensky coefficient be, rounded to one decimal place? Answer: 43.0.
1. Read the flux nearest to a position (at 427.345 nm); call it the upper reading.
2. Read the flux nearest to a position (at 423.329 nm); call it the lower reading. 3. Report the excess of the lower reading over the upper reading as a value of 0.5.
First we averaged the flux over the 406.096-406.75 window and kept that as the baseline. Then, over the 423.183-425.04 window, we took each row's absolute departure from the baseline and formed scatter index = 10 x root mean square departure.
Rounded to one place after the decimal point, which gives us 8.0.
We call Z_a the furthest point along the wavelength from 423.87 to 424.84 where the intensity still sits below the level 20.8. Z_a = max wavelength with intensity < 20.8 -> 424.794 nm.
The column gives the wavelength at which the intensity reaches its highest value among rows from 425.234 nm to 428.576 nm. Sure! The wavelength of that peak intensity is 427.640 nm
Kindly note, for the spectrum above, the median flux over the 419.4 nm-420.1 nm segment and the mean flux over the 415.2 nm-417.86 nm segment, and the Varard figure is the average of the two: 21.5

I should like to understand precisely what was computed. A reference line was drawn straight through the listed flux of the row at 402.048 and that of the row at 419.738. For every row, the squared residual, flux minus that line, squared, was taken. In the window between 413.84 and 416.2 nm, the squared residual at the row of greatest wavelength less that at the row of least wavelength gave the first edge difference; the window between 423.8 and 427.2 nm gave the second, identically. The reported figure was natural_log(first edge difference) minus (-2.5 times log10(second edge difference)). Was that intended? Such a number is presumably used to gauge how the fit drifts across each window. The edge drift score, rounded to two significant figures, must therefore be 3.6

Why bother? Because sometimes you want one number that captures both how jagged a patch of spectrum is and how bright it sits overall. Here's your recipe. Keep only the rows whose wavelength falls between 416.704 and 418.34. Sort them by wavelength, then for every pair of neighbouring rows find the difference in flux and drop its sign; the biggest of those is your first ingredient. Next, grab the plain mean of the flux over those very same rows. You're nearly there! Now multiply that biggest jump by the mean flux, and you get 46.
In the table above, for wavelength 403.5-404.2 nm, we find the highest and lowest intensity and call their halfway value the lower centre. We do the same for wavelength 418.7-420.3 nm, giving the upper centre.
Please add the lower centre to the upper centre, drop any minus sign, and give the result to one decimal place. 41.3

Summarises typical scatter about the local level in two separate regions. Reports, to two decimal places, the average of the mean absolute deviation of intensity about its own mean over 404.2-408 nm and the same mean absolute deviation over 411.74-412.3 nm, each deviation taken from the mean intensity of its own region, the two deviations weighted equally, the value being 0.91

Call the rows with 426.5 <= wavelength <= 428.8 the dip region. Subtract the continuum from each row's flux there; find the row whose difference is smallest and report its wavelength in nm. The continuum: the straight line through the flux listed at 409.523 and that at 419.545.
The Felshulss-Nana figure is 427.148 nm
